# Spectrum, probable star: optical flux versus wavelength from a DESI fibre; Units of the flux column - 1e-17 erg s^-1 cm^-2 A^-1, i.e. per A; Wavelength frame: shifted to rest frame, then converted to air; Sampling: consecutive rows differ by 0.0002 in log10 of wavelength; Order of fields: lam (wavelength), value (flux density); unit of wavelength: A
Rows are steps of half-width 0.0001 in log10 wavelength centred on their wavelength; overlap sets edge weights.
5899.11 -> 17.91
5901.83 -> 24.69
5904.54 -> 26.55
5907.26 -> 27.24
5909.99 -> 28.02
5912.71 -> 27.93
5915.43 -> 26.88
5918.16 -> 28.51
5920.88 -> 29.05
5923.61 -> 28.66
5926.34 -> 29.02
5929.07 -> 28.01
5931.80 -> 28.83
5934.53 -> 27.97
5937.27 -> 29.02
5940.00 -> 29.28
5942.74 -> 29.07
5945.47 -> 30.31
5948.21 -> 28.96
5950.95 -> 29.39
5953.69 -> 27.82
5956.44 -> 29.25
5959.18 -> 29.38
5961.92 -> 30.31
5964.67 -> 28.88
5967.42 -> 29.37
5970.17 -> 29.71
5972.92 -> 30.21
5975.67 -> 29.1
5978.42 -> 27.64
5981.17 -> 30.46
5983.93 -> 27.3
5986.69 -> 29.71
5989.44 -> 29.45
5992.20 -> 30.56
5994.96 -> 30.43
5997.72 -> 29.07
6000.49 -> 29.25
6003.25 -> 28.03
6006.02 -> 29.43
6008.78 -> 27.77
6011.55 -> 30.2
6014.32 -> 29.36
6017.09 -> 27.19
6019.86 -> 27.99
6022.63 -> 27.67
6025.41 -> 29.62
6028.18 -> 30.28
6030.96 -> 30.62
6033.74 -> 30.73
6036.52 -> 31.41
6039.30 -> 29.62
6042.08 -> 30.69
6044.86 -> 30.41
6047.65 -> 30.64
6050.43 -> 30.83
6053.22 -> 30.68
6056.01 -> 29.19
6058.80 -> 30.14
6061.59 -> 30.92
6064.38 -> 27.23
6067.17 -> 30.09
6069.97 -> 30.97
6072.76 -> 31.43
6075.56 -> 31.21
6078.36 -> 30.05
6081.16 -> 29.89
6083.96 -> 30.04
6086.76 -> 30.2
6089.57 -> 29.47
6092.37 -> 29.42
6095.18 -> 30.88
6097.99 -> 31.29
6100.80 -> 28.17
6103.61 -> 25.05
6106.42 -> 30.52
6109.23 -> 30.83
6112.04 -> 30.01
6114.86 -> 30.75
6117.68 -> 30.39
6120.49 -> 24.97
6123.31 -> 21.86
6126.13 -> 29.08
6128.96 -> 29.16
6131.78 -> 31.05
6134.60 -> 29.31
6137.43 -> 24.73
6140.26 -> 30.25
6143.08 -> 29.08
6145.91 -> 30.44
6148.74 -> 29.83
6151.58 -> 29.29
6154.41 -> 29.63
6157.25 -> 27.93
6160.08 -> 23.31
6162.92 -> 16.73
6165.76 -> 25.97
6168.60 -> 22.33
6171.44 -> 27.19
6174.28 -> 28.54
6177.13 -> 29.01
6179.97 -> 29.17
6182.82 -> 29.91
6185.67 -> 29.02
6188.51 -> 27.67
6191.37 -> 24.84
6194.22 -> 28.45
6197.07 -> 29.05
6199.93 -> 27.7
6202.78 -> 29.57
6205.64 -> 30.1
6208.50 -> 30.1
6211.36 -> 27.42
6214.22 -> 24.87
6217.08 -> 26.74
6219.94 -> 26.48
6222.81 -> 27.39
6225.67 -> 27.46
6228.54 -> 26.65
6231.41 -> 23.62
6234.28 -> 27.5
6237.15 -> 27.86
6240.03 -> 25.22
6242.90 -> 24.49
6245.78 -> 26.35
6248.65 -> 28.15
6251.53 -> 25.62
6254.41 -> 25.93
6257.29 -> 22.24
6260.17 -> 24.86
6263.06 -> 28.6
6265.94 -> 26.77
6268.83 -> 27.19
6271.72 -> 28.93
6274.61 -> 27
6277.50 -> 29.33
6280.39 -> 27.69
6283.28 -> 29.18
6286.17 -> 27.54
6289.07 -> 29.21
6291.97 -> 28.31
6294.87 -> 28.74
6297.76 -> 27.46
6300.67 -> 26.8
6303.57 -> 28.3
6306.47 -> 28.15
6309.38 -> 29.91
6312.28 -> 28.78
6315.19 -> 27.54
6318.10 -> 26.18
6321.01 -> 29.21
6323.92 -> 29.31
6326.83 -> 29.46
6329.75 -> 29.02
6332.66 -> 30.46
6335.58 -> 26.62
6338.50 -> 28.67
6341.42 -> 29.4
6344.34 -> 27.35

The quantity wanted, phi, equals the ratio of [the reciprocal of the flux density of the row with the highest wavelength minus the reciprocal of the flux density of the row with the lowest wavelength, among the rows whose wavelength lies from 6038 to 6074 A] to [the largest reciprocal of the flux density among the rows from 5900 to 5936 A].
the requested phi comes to -0.05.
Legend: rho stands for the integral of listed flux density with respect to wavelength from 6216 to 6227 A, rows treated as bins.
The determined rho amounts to 297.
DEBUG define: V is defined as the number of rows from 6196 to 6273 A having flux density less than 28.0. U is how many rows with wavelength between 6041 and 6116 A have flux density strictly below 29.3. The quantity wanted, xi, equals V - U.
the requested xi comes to 16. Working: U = 4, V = 20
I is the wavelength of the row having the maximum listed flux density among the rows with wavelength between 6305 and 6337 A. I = 6332.66 A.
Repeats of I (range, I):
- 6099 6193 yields 6131.78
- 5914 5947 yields 5945.47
